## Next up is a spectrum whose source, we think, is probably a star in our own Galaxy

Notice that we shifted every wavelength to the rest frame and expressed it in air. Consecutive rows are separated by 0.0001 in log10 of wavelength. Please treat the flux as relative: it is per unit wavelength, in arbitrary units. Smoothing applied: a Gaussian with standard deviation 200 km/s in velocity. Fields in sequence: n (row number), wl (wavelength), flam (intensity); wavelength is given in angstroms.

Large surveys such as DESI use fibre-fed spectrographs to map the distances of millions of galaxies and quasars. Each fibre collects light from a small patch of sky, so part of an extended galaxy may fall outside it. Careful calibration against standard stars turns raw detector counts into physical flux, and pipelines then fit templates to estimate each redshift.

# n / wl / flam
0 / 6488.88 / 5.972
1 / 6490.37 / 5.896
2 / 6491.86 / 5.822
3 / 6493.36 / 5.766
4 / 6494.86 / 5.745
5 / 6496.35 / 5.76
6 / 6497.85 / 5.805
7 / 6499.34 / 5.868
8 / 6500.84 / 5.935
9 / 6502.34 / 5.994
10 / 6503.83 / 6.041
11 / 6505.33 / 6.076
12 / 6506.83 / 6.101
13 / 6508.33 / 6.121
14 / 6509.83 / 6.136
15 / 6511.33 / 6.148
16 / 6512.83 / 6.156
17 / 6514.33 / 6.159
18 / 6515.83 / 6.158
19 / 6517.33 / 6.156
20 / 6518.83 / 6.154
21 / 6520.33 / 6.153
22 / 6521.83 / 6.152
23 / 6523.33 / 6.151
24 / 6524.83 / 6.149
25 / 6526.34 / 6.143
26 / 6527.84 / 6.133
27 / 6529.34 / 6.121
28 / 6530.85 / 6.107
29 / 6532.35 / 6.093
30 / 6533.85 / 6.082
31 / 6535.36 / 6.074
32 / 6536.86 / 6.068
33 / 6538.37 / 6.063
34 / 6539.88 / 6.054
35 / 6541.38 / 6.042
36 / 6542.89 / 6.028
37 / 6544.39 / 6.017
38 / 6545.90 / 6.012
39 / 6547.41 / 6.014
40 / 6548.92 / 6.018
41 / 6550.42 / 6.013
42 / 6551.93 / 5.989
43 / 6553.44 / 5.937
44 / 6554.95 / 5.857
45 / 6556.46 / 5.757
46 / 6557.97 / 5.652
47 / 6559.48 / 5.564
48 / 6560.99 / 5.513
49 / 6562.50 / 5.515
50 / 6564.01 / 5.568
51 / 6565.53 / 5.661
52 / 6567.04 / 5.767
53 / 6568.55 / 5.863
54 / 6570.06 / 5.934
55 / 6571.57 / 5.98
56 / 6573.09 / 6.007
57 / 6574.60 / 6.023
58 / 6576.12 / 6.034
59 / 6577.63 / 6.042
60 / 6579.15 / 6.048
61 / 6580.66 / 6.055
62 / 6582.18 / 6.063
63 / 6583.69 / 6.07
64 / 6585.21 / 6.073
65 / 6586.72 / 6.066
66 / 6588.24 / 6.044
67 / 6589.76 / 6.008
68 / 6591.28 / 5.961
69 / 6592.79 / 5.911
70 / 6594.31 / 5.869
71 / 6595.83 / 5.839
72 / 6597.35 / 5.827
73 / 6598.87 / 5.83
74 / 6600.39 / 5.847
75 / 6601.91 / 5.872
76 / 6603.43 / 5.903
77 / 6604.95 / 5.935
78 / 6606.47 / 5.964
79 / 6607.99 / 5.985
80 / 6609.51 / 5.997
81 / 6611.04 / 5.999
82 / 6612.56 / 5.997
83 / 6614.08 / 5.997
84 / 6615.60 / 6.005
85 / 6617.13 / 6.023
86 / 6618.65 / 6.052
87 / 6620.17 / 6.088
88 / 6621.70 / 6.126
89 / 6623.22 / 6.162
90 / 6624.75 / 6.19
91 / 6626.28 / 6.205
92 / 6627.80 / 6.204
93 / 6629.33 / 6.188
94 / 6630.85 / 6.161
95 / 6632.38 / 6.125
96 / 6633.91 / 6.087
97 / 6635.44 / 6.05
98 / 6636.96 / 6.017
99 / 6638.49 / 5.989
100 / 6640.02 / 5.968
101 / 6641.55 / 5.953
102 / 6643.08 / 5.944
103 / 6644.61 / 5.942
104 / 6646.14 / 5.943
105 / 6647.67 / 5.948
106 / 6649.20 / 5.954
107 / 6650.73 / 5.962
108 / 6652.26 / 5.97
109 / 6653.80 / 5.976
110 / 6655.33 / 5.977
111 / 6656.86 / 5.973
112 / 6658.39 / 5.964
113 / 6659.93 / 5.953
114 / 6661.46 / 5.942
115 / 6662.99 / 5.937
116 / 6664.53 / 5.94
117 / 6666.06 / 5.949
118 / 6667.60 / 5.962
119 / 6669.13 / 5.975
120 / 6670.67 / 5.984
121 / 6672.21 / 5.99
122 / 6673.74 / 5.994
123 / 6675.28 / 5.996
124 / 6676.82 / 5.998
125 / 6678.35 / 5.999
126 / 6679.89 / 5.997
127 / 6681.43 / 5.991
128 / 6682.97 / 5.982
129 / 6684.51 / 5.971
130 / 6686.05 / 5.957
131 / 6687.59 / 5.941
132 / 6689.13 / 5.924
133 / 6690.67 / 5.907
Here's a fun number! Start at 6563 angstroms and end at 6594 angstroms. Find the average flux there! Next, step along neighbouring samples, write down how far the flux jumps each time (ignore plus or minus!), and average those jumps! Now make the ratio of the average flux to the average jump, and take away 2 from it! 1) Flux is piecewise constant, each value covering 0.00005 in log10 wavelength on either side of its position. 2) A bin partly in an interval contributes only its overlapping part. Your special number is 168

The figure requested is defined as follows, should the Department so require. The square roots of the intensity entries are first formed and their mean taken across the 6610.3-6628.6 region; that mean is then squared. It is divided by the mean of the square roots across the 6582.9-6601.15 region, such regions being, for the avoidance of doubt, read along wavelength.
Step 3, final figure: 2.50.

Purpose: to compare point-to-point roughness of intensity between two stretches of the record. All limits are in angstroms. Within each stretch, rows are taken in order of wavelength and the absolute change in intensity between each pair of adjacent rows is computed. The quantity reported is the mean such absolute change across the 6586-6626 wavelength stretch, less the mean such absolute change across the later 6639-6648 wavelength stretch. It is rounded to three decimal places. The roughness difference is 0.018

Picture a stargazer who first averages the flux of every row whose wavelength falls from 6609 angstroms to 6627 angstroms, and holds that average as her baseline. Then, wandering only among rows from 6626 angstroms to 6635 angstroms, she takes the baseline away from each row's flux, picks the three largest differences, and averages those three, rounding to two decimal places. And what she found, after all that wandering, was 0.13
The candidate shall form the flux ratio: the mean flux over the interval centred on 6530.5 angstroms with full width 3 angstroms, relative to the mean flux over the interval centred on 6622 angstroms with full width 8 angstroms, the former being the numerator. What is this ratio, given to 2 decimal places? 1.00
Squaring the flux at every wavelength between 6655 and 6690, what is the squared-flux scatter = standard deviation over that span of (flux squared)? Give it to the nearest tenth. 0.3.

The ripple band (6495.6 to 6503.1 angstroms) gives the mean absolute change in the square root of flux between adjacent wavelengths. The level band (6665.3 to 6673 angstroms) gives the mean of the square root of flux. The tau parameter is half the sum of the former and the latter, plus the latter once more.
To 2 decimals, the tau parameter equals 3.67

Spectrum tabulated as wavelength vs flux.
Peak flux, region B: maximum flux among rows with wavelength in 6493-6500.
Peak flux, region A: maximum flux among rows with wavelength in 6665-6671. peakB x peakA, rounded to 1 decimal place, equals 35.1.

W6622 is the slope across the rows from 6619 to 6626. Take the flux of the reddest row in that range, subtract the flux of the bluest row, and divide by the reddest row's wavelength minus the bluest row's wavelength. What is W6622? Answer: 0.022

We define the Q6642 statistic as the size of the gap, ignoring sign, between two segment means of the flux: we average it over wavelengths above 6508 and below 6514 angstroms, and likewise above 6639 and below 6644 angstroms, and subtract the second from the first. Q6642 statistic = 0.19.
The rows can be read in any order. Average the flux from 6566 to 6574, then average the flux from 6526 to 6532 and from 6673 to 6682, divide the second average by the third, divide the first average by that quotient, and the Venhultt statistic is 5.78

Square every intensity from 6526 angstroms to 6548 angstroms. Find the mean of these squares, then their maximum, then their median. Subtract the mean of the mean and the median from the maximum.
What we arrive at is 0.9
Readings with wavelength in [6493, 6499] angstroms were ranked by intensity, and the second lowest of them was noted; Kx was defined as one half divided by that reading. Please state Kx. 0.0868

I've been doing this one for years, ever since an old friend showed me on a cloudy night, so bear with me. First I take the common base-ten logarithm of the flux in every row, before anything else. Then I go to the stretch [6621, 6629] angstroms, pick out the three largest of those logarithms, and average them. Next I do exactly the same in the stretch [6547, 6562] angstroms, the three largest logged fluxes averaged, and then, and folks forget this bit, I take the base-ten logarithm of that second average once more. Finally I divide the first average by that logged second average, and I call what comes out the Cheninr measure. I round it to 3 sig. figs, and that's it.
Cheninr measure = -7.31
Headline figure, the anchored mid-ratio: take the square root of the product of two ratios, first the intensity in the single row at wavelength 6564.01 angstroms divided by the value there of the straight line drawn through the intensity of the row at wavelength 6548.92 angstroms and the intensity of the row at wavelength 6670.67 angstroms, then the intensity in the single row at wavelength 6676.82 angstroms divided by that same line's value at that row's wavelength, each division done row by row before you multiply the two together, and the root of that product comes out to 0.963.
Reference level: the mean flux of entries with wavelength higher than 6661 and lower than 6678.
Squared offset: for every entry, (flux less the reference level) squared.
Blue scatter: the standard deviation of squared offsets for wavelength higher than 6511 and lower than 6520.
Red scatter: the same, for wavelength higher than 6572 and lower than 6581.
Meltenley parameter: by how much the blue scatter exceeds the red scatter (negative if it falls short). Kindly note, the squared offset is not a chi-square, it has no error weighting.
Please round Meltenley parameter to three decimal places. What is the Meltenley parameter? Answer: -0.001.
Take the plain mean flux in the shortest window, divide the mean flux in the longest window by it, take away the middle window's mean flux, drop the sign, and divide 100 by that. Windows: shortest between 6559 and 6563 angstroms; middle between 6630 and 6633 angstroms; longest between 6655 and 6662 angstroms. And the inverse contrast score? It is 19.7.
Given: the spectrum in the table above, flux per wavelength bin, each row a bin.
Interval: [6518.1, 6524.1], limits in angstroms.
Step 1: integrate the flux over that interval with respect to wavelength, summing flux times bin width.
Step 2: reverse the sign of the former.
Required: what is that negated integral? -37.0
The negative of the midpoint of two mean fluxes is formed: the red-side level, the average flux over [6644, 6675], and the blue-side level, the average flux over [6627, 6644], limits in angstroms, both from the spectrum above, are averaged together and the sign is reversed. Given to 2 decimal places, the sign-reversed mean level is -6.01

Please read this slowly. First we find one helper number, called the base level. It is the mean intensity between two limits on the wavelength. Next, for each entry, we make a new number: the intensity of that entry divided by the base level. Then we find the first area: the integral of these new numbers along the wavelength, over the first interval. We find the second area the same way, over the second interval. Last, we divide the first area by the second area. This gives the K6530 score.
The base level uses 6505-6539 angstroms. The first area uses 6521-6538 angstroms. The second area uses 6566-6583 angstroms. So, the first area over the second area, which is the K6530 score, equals 1.02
